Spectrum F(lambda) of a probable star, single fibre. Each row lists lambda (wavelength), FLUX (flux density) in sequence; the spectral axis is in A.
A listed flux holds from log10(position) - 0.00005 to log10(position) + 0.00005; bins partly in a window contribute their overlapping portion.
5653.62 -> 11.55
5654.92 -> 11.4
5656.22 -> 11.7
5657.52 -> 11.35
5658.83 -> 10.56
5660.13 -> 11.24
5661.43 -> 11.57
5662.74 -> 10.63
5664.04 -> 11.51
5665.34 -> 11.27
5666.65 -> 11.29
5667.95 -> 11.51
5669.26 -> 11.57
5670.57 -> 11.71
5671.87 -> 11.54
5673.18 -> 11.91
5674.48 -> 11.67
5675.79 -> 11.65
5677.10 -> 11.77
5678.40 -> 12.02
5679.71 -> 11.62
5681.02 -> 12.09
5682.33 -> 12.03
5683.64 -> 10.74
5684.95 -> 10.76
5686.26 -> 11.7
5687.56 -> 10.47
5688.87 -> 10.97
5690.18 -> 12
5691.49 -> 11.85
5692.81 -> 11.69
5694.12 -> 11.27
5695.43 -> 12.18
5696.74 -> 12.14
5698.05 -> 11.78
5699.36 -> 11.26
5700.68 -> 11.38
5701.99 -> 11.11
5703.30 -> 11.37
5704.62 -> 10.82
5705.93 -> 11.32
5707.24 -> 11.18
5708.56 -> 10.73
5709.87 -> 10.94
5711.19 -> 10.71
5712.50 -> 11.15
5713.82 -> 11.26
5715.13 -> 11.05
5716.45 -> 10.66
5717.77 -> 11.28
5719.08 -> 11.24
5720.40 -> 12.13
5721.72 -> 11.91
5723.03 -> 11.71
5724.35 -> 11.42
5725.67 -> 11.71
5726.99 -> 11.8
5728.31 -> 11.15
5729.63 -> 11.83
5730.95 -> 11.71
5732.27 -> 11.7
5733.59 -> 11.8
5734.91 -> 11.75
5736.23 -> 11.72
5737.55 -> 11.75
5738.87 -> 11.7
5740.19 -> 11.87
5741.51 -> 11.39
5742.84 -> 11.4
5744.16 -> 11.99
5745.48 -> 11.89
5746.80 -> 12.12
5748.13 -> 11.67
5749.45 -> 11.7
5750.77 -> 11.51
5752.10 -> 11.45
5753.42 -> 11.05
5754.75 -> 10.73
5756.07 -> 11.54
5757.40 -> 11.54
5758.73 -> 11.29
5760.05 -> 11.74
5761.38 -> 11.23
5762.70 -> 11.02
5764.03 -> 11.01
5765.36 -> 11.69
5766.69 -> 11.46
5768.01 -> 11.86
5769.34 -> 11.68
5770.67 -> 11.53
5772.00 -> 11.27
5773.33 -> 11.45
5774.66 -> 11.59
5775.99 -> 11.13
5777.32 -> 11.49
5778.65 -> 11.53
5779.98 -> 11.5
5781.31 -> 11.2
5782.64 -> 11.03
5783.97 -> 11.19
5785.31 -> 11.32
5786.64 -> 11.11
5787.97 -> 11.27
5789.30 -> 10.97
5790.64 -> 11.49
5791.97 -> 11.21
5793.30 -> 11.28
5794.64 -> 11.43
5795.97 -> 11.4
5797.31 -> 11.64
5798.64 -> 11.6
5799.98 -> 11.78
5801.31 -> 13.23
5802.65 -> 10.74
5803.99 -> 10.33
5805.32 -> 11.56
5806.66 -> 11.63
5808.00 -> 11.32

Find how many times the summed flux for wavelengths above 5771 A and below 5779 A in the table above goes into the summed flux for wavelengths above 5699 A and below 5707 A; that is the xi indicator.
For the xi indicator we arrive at 0.98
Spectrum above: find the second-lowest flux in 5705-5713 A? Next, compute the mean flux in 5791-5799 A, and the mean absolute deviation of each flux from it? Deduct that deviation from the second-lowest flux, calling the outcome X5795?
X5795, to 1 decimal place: 10.6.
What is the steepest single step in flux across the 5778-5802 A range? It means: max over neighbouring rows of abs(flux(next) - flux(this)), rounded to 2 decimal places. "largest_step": 1.45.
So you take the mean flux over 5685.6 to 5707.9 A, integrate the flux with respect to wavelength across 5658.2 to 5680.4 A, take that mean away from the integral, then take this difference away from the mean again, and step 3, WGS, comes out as -232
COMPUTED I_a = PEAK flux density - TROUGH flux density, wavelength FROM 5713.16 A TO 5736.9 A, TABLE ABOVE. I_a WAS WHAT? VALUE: 1.5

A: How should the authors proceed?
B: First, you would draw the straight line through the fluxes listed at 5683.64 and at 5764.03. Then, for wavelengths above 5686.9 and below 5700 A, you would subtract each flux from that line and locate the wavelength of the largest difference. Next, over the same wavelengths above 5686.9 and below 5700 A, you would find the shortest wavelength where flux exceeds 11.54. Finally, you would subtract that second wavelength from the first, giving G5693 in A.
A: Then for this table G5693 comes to -2.6 A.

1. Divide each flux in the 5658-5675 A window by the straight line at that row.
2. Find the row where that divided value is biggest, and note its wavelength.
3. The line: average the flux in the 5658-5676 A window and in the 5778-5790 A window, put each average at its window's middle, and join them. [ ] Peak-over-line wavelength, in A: 5673.18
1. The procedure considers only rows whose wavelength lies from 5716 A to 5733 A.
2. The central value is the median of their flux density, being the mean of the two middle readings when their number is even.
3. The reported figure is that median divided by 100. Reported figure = 0.117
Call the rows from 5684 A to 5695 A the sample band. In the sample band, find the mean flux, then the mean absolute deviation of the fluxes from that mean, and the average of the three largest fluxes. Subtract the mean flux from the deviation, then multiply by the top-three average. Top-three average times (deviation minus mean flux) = -129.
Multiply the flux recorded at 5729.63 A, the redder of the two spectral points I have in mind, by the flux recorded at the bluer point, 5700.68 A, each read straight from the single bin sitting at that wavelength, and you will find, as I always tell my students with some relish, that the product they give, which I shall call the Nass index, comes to 135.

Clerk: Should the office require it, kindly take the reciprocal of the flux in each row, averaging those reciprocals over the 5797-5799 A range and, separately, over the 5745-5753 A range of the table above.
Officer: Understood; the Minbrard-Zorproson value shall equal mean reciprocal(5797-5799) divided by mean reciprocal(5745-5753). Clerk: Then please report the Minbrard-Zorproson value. 1.01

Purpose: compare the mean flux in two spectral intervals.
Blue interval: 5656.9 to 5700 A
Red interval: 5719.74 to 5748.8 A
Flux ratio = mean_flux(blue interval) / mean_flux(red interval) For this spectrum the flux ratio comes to 0.980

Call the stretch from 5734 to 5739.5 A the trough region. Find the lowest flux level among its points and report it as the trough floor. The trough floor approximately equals 11.7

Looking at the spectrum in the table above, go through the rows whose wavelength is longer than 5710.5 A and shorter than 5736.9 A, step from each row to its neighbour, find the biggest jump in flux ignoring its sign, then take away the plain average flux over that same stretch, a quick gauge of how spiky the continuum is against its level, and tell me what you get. -10.6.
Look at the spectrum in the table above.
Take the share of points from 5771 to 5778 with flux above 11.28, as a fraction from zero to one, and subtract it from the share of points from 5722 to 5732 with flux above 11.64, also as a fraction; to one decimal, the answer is 0.1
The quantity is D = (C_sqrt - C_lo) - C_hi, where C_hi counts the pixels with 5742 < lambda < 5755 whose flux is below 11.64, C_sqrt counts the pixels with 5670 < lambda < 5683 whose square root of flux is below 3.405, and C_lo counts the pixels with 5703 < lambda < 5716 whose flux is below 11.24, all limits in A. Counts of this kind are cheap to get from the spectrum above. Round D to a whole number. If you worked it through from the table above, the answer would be -11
